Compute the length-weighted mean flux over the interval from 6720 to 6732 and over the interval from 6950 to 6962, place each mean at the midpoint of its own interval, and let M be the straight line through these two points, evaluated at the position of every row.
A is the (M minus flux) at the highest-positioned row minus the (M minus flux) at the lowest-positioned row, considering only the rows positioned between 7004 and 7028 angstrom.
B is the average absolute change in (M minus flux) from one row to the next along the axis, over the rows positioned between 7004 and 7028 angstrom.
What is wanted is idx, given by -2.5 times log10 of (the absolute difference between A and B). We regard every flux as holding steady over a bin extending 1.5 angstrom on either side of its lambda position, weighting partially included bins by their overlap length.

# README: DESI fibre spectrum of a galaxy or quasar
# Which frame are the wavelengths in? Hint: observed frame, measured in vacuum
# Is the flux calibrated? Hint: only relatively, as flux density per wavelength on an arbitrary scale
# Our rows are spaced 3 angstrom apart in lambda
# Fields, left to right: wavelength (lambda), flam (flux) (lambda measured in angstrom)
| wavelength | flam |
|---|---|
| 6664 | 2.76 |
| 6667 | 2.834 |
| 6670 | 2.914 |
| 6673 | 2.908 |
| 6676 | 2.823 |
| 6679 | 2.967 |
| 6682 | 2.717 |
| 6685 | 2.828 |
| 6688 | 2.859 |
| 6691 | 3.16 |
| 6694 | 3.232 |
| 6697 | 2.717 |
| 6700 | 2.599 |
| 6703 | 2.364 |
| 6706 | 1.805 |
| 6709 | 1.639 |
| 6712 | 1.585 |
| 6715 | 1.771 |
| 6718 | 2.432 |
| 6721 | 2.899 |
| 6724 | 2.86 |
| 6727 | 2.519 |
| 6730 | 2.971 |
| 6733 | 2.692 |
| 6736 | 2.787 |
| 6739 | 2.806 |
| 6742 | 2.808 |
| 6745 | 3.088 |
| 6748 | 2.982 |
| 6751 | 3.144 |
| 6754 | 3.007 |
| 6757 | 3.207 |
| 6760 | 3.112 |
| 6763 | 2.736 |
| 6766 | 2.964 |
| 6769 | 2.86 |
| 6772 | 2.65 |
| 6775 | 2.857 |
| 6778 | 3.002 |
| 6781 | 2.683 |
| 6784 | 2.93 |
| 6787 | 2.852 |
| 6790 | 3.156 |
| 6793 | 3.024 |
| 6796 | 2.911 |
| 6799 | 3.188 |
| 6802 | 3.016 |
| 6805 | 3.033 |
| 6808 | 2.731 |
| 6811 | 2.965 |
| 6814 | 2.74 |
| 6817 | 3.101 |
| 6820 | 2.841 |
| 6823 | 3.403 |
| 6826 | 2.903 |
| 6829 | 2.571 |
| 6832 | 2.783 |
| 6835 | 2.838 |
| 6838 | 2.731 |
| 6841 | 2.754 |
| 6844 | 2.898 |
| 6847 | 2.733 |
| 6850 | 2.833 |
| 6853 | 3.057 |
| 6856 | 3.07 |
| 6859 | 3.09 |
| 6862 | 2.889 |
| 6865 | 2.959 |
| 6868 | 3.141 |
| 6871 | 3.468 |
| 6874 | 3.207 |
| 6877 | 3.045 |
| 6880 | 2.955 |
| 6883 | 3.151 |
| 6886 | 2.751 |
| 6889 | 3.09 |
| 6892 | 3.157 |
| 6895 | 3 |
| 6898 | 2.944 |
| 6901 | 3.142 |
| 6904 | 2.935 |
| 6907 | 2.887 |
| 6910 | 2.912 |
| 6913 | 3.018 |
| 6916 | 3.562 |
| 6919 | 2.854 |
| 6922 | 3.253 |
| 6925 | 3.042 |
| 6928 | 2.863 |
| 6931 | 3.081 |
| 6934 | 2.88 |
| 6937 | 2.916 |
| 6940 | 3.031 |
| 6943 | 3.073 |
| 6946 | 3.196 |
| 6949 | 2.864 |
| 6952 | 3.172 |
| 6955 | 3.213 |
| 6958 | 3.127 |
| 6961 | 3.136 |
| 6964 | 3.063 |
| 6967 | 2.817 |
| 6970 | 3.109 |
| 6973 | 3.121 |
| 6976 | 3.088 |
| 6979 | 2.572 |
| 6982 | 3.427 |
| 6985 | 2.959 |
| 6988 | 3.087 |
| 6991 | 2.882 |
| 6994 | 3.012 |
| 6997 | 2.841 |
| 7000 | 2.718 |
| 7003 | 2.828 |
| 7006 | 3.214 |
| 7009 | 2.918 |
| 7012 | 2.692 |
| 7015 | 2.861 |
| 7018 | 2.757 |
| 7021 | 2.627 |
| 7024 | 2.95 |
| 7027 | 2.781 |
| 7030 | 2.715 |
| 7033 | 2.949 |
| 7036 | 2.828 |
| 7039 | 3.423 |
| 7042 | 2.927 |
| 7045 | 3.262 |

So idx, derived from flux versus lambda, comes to 1.5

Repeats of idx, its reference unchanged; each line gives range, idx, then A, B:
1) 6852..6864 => 2.4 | 0.18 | 0.08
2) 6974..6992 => 1.7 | 0.23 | 0.44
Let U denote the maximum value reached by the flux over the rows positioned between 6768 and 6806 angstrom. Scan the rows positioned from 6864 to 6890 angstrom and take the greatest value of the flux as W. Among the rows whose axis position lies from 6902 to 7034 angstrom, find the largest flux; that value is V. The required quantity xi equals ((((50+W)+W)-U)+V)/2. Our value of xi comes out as 28.7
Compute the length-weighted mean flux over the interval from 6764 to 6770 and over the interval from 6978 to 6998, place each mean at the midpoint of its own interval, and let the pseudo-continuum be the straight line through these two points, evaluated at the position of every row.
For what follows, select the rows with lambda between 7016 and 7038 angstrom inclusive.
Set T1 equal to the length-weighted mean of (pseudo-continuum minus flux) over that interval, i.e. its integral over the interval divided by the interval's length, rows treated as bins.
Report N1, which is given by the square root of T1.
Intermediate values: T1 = 0.18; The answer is 0.42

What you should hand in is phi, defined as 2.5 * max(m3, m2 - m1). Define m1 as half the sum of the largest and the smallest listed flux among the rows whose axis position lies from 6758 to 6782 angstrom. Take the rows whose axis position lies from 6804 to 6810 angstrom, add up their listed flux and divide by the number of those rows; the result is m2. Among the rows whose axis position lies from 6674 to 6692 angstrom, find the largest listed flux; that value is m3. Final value 7.90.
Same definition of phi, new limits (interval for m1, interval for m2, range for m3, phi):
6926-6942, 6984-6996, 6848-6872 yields 8.67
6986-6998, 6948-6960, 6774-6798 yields 7.89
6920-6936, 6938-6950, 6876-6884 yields 7.88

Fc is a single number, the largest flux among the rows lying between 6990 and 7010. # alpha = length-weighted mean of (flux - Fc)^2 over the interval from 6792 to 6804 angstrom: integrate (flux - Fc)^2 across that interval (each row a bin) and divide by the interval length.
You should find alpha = 0.04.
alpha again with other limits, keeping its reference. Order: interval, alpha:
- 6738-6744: 0.15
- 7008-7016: 0.17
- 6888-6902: 0.03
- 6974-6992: 0.11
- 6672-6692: 0.12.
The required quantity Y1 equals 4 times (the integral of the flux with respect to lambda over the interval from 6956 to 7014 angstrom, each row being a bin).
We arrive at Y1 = 691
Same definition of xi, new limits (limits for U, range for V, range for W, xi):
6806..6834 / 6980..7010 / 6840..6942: 28.6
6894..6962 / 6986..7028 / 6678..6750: 28.1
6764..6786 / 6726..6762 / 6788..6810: 28.3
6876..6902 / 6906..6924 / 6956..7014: 28.6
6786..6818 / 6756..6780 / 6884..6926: 28.6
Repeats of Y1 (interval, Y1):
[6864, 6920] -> 687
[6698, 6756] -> 597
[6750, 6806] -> 664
